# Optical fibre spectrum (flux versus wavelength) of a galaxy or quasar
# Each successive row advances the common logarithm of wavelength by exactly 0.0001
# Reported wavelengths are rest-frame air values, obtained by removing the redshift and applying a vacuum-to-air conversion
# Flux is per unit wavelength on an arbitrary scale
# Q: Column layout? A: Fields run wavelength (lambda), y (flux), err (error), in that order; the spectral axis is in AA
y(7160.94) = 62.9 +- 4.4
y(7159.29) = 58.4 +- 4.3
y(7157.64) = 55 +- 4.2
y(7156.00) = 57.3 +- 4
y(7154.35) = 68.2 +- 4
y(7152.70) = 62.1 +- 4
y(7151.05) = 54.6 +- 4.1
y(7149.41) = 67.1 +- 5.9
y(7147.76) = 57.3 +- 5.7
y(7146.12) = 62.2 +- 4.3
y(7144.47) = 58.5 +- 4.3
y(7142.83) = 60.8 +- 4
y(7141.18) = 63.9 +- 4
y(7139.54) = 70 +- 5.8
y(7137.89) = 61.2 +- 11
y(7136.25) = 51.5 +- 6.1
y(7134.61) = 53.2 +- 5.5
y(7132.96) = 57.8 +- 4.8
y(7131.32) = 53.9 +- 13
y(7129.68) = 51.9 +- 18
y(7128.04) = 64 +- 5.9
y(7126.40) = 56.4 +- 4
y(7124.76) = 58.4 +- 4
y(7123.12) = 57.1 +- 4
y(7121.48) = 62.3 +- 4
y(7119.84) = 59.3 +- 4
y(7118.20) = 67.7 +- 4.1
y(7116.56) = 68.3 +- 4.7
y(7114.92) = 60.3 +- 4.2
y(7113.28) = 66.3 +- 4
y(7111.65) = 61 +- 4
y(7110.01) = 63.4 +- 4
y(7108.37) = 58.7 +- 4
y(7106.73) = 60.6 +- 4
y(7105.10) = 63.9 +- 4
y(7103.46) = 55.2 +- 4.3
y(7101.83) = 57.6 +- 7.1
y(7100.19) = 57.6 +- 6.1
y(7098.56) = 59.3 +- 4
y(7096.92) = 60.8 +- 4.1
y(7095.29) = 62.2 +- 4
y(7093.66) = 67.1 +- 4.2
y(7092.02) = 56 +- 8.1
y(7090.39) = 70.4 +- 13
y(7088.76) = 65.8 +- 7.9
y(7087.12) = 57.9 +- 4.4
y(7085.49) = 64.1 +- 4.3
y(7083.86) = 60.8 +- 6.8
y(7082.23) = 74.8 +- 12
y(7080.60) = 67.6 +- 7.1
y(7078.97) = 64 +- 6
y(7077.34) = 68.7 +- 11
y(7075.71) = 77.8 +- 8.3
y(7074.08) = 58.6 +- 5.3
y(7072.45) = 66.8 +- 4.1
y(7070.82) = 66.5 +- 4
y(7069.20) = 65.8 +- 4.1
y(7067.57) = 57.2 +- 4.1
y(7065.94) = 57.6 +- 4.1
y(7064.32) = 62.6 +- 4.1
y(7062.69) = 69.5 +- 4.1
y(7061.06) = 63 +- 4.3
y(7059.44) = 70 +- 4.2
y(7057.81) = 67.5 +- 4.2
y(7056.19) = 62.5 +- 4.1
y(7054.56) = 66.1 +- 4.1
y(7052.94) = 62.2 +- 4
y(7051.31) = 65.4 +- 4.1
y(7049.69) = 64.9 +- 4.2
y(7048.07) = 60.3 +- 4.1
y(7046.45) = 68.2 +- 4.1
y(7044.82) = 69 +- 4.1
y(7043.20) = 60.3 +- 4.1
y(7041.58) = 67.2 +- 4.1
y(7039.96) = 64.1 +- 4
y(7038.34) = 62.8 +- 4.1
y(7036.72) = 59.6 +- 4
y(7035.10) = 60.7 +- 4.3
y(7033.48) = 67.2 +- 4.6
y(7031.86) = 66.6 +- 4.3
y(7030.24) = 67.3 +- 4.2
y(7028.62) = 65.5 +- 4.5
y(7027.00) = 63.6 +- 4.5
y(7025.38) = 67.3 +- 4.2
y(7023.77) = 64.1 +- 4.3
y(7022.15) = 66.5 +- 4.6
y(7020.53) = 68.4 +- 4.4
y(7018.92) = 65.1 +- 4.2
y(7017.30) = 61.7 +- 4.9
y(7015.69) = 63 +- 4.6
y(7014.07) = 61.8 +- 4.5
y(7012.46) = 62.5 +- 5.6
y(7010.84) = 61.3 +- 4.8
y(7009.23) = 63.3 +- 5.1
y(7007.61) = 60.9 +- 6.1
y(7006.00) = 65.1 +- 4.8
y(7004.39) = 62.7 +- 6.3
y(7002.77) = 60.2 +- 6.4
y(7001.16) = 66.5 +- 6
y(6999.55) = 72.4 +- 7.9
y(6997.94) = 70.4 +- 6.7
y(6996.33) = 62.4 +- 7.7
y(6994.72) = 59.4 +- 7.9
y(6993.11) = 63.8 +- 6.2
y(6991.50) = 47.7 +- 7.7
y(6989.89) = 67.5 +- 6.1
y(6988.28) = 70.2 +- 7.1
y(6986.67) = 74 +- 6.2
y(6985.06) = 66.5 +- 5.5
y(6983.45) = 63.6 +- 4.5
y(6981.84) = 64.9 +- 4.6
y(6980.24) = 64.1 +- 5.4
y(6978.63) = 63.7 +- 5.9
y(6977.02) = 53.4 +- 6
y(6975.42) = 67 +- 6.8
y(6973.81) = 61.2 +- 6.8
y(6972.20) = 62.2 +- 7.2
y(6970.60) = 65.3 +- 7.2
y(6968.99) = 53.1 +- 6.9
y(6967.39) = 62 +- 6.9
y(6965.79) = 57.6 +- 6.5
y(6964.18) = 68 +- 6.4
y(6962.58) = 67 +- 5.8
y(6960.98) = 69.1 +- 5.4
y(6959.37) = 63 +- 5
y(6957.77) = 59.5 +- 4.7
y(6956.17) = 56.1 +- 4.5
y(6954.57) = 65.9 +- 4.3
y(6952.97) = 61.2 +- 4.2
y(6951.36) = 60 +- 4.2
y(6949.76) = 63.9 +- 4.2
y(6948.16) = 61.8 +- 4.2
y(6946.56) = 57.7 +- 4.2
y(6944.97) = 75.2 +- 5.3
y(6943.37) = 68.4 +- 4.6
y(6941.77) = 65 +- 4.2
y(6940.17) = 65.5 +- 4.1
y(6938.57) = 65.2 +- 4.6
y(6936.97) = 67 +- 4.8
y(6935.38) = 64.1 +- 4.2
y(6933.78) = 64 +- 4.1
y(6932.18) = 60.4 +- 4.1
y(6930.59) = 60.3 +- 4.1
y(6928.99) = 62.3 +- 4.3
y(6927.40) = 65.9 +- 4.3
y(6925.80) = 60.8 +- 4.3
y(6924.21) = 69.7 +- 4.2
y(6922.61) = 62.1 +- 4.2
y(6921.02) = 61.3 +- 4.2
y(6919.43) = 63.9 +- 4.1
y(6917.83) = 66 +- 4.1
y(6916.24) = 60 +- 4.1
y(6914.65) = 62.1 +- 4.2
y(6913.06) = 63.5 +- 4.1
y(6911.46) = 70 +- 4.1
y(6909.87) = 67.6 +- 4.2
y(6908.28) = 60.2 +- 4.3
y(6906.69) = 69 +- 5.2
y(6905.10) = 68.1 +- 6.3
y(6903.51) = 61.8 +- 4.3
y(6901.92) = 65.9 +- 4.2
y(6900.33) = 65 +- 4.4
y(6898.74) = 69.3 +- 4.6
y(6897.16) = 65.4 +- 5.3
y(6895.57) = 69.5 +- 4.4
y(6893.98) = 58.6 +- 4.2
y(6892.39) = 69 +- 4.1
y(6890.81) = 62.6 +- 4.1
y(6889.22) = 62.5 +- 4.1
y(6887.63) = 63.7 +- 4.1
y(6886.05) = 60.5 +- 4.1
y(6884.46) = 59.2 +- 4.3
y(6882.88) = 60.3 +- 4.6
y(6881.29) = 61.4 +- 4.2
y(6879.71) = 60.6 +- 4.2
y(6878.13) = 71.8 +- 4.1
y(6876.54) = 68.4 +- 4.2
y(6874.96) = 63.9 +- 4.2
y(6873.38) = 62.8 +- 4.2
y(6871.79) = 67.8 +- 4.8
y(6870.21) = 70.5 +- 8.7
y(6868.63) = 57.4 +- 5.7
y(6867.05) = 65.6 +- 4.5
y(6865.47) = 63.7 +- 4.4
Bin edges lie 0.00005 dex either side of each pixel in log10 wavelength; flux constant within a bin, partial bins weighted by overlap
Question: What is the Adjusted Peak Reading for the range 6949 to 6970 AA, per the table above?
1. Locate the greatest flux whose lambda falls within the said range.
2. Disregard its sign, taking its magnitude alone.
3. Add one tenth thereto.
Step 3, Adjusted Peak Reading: 69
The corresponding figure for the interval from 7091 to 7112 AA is 67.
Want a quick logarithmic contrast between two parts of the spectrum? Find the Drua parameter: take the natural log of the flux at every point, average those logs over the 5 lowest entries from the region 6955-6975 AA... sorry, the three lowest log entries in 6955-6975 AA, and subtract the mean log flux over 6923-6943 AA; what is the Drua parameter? -0.14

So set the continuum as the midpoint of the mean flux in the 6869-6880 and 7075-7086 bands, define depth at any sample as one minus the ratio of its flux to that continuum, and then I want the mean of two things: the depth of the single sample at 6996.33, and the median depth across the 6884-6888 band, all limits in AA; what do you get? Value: 0.088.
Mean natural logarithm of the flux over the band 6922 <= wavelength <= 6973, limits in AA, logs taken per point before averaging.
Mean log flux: 4.147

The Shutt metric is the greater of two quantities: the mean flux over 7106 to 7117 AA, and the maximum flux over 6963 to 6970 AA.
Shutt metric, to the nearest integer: 68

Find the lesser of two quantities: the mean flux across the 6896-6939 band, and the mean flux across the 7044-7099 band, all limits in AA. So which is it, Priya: 64.5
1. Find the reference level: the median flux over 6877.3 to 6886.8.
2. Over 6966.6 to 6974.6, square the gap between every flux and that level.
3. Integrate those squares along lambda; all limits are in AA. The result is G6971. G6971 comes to 134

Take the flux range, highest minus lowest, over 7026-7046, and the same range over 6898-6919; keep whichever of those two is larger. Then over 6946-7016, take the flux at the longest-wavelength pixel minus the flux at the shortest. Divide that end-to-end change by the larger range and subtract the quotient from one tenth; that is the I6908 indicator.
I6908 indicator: -0.4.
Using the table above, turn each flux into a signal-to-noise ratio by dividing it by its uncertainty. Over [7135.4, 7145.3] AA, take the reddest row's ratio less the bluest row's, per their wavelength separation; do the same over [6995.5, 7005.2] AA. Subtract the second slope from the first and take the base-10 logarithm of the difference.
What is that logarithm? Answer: -0.40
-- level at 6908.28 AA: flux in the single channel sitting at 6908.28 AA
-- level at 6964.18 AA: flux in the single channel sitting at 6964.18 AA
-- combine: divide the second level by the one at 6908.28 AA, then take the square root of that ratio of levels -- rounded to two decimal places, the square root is 1.06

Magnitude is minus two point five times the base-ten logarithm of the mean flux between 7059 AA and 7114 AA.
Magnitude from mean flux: -4.51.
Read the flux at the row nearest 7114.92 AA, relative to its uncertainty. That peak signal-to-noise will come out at 14.4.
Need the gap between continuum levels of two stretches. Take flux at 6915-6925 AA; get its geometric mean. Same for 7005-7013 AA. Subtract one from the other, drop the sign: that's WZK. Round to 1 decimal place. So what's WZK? 1.2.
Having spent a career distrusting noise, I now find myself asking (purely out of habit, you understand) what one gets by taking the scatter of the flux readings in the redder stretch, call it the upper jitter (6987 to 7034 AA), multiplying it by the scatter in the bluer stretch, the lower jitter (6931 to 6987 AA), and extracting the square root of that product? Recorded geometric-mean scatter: 4.6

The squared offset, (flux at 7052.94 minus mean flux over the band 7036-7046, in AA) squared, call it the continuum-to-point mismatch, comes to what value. 3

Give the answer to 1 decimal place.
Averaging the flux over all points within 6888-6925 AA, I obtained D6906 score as 64.9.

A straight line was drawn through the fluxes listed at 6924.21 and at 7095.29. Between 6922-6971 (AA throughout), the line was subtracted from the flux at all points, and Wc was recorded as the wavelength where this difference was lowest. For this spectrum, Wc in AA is 6968.99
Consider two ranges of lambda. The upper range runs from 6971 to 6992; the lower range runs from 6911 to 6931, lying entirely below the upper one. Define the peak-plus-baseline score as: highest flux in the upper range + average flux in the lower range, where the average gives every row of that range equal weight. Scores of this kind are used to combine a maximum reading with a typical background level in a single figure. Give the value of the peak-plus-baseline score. 138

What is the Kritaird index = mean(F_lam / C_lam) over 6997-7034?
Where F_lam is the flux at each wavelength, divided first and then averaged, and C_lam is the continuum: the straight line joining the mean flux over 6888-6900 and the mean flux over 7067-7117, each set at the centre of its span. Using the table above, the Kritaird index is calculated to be 1.01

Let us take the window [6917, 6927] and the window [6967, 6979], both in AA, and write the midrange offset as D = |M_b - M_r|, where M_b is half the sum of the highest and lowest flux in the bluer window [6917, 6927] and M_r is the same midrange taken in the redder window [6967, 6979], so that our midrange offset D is 5.2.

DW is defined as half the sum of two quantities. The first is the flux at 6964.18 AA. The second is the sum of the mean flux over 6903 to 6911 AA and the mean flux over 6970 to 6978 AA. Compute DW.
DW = 98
